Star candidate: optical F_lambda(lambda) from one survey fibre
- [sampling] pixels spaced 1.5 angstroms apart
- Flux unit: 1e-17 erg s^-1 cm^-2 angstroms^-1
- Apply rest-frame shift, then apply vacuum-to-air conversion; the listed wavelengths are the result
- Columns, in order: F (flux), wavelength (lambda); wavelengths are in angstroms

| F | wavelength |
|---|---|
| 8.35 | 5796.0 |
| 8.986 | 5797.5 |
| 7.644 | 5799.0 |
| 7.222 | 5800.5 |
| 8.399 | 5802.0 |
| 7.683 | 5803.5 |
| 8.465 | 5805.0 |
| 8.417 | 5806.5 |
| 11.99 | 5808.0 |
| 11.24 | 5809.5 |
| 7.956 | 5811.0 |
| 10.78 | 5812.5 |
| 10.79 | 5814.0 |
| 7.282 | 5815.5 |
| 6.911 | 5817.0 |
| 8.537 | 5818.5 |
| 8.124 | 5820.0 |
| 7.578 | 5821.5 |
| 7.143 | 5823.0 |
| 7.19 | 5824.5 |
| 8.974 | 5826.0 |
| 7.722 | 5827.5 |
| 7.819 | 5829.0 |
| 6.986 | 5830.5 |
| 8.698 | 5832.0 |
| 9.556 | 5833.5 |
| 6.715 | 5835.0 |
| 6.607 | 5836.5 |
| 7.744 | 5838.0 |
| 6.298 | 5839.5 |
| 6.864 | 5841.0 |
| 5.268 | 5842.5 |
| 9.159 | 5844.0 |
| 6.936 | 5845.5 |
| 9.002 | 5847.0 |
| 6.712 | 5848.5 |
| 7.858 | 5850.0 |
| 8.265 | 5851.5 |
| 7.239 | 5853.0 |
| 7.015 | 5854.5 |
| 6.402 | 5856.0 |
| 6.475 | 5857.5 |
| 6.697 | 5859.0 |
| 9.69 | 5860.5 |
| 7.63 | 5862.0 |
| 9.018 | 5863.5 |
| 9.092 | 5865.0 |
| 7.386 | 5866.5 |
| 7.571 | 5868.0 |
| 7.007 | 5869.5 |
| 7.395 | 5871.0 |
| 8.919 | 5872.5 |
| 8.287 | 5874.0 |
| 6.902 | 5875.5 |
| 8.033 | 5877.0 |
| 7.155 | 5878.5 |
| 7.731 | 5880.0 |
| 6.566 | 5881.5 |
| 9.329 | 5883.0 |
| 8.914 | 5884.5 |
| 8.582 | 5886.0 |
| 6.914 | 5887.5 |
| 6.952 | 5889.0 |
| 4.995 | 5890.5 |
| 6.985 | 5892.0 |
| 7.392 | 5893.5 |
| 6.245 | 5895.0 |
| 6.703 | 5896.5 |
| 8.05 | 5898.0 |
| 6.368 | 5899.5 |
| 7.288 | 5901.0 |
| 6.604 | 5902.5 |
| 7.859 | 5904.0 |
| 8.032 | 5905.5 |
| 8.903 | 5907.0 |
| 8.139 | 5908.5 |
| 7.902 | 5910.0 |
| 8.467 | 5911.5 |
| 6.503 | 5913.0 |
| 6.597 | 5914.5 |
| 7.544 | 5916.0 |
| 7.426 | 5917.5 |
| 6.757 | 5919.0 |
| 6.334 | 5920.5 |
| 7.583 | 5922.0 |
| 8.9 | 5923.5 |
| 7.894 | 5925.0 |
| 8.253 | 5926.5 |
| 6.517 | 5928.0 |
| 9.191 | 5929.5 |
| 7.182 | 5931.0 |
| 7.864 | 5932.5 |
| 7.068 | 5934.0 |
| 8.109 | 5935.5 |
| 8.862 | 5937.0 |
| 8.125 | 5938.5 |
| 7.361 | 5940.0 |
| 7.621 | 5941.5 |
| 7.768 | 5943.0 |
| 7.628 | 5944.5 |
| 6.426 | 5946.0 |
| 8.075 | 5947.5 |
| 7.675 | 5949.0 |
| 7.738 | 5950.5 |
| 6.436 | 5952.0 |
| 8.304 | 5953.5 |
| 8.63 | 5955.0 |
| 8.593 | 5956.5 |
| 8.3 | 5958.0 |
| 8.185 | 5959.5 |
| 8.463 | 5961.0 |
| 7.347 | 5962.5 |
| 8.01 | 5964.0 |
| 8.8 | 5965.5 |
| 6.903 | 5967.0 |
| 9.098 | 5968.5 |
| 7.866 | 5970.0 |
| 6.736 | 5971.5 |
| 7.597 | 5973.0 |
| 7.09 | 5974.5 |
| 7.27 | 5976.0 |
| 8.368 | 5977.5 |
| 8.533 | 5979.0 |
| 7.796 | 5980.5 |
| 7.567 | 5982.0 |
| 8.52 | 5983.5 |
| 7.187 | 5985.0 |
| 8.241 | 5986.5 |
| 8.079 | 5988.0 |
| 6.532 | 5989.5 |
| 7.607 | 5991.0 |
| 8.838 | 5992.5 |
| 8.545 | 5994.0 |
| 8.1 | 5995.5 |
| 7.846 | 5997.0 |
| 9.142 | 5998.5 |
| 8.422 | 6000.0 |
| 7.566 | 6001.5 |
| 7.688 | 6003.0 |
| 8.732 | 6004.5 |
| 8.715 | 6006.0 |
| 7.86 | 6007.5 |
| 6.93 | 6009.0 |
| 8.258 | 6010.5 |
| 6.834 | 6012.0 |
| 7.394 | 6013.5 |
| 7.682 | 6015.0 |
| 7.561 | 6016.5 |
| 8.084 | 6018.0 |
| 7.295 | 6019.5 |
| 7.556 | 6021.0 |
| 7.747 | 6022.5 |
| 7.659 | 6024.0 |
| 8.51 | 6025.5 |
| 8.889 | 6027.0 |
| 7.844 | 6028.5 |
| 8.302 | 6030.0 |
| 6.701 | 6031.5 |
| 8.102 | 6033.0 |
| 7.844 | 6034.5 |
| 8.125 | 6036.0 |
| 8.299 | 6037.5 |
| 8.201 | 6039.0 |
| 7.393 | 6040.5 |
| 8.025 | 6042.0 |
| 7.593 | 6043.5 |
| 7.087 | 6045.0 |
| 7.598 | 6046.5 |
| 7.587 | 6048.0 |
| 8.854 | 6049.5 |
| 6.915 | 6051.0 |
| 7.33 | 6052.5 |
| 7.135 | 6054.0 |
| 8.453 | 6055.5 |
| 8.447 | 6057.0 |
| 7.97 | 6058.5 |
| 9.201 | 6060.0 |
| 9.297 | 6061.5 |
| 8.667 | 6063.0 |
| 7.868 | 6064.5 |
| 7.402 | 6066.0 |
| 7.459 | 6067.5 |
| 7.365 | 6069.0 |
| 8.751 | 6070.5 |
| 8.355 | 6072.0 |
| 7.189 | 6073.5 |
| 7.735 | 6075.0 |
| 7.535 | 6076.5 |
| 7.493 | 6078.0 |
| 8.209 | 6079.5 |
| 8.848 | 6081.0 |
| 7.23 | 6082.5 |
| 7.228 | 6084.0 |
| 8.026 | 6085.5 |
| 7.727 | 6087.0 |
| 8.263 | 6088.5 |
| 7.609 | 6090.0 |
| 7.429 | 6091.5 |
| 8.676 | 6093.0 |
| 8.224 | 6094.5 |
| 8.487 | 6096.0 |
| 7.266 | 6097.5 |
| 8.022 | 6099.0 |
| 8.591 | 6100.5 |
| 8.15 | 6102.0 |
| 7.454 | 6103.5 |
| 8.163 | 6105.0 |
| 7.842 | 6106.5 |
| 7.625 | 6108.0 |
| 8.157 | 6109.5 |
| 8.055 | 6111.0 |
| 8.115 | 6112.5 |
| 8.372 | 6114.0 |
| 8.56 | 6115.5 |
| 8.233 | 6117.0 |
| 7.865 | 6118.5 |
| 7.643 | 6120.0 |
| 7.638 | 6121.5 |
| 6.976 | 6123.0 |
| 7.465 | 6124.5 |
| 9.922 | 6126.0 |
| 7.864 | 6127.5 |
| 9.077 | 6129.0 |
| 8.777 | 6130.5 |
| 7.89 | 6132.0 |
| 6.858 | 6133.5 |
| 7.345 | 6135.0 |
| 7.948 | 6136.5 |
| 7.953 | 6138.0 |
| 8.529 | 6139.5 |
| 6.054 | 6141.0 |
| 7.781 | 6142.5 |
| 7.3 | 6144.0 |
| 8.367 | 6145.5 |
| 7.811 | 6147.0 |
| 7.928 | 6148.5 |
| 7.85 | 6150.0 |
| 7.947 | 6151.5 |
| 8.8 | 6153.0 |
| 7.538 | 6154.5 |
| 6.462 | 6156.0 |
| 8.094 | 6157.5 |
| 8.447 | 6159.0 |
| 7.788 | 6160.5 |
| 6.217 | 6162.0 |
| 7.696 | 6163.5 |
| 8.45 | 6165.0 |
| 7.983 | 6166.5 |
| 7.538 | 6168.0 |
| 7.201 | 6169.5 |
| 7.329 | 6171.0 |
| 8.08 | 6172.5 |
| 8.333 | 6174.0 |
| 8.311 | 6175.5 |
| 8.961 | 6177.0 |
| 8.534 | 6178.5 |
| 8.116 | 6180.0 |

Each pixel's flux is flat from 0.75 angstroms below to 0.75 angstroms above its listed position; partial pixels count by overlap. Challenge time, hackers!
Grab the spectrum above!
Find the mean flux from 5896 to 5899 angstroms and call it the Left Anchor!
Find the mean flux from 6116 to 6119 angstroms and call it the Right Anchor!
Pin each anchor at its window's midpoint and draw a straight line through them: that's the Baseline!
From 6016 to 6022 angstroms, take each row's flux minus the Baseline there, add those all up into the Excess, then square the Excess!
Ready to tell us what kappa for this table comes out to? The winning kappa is 0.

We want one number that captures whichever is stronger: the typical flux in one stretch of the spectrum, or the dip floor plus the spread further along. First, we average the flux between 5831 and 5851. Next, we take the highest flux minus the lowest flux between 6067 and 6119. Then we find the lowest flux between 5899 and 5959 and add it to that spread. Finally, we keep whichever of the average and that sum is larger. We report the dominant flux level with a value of 8.0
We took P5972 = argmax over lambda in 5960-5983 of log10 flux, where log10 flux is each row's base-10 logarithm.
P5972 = 5968.5 angstroms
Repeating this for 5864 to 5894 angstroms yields 5883.0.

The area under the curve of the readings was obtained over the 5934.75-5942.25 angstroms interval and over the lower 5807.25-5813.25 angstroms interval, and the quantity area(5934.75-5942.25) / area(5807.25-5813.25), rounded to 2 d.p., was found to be 0.96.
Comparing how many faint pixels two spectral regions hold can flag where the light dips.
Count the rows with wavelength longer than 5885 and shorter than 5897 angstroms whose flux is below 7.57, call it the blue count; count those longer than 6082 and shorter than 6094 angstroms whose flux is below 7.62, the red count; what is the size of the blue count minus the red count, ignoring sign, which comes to 3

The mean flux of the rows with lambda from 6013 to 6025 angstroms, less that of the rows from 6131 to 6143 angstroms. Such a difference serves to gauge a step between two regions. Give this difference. 0.08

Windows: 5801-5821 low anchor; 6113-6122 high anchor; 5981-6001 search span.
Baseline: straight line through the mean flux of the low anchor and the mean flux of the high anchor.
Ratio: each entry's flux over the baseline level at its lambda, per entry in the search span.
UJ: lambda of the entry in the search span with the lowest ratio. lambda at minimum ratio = 5989.5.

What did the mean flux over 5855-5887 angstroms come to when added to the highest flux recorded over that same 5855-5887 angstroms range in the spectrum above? 17.5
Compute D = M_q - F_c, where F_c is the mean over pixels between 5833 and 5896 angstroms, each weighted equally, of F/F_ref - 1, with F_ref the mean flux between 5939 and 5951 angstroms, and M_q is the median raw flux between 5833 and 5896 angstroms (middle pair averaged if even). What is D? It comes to 7.32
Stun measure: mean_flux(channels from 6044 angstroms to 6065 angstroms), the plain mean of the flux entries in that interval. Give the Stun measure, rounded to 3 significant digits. 8.03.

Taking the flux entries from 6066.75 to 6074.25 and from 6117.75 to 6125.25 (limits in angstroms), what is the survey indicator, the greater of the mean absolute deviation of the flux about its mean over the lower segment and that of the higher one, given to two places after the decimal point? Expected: 0.58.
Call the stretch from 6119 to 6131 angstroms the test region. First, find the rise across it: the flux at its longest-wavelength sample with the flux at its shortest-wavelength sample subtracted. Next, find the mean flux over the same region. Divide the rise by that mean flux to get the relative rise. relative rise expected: 0.139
